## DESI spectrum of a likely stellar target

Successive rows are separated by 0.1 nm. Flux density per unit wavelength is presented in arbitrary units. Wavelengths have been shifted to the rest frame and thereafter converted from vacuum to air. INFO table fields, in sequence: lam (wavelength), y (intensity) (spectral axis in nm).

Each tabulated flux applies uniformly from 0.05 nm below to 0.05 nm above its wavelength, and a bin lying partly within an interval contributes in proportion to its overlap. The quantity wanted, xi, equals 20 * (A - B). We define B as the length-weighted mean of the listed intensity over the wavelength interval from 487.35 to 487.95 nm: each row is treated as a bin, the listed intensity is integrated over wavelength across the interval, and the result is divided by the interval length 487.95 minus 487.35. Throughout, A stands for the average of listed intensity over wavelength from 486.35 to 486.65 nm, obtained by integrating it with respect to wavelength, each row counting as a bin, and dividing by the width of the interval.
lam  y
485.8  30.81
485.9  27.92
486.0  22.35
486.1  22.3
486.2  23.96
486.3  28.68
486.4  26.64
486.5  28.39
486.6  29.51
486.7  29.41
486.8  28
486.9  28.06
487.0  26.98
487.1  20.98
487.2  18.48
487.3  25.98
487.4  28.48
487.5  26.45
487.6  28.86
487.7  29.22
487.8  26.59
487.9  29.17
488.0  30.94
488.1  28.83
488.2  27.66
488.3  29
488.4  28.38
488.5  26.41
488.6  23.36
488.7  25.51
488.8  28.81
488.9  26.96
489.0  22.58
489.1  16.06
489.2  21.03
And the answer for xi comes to 1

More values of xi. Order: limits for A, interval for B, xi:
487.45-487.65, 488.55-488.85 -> 35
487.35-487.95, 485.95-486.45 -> 67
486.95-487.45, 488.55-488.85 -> -34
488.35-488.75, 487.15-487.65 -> 5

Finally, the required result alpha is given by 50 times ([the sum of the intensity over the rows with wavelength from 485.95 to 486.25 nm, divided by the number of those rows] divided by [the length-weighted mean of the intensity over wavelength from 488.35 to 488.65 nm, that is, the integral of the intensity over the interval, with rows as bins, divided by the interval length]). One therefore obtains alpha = 44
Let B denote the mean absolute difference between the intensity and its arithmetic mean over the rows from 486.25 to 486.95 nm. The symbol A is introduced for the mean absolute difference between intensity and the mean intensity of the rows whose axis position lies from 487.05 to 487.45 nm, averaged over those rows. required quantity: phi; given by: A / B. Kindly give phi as 5.4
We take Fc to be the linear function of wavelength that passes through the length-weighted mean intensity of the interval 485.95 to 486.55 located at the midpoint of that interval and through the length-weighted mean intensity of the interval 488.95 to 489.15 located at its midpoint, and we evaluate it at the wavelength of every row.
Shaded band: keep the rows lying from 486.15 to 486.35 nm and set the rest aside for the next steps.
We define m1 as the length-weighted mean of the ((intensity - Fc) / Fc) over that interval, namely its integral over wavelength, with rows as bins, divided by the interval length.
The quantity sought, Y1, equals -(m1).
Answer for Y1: -0.04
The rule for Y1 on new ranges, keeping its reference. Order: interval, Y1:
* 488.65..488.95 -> -0.36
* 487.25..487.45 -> -0.18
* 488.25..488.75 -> -0.29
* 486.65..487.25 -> -0.06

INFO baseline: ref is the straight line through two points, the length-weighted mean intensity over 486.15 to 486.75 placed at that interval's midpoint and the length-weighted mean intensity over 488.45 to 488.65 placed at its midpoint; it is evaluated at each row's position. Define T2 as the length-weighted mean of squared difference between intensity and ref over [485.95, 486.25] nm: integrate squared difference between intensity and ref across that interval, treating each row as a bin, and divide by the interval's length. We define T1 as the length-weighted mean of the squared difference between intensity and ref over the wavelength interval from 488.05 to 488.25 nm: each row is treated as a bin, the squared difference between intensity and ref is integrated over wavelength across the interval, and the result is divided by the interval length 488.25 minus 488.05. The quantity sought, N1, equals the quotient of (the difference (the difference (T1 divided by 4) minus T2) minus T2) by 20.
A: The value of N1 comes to -2.9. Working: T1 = 8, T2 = 30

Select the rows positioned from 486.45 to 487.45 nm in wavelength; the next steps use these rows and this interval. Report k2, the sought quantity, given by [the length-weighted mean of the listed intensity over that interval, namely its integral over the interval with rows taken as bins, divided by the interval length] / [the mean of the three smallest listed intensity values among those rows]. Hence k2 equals 1.21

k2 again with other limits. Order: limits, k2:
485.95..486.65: 1.14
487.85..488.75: 1.10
